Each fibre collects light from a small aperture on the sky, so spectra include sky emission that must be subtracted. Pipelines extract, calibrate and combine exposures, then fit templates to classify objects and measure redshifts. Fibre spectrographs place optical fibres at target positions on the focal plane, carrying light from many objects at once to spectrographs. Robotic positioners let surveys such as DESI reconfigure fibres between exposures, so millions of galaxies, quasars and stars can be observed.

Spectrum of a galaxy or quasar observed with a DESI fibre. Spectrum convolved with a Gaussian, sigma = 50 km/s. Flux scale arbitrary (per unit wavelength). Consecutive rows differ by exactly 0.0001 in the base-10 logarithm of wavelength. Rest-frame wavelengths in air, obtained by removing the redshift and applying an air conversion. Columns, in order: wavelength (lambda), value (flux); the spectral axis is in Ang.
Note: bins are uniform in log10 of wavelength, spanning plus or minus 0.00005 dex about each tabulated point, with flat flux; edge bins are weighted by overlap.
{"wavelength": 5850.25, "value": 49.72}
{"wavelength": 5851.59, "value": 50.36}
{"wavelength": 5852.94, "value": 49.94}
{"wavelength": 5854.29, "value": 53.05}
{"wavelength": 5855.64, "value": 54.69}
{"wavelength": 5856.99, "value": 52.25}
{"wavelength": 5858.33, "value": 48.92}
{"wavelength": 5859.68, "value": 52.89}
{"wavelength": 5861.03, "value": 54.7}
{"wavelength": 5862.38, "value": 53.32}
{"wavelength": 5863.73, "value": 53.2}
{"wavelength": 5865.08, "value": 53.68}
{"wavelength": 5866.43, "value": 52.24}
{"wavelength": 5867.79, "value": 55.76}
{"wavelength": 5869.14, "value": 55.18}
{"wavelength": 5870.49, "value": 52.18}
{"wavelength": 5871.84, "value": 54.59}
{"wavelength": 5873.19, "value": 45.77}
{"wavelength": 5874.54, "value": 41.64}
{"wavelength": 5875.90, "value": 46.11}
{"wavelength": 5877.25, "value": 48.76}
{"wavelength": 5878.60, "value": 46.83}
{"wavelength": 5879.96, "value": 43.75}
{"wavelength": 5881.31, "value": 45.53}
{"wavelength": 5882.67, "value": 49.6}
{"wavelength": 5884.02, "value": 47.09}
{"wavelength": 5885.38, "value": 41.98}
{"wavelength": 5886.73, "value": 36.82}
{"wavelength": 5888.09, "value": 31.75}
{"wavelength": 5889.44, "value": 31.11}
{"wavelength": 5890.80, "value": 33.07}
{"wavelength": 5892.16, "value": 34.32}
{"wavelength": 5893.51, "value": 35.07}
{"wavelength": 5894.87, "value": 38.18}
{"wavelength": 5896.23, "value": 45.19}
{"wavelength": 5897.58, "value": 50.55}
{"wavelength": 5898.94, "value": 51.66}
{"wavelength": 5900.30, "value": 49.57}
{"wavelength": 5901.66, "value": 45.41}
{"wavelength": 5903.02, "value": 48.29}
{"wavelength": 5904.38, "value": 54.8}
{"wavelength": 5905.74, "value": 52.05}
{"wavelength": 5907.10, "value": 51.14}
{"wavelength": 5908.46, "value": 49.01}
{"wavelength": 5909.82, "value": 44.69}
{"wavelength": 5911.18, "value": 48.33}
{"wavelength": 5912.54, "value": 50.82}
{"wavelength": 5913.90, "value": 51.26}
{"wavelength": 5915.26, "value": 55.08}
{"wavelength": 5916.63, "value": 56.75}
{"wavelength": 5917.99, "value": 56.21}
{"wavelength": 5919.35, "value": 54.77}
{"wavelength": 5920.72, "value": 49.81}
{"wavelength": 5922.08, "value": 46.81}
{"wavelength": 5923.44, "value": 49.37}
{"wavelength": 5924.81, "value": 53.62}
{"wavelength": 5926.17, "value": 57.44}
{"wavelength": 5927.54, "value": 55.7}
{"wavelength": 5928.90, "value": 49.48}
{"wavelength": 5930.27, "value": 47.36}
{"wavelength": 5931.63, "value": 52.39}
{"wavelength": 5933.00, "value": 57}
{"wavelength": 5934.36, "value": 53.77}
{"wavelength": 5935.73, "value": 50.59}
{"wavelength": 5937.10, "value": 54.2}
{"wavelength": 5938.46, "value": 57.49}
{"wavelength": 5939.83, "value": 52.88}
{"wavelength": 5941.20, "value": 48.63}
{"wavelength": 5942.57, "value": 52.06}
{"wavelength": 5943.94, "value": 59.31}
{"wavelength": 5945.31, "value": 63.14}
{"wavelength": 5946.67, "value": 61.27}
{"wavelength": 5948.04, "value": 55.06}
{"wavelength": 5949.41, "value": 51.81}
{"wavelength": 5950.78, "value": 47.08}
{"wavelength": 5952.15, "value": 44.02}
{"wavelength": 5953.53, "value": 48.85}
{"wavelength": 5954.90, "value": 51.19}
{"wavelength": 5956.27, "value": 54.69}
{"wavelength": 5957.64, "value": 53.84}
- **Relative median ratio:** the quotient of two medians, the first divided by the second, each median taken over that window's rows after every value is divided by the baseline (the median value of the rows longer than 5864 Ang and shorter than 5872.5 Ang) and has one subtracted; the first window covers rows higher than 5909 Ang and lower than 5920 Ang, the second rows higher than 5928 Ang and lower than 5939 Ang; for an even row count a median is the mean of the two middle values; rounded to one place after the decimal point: 1.1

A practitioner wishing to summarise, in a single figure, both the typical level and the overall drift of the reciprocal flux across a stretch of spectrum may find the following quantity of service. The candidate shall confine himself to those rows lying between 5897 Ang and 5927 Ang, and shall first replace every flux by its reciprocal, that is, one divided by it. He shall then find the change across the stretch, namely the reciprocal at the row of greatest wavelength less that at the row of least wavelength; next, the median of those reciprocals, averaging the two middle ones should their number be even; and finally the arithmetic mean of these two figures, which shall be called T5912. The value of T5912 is 0.0086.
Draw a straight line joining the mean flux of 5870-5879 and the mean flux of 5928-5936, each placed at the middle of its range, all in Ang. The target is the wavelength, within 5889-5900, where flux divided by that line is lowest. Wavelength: 5889.44 Ang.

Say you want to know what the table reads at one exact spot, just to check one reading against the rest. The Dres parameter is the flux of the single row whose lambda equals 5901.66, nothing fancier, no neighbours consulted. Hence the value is 45.41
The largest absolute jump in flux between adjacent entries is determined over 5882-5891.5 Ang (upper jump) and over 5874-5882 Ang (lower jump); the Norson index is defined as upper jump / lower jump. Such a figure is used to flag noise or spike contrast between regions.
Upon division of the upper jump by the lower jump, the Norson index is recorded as 1.2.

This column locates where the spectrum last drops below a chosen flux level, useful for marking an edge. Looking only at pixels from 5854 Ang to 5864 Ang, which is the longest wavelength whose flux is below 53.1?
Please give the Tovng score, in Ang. 5859.68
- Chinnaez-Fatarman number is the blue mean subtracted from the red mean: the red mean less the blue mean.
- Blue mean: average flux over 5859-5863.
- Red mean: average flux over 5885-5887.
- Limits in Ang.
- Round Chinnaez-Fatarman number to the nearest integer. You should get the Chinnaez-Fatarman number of -14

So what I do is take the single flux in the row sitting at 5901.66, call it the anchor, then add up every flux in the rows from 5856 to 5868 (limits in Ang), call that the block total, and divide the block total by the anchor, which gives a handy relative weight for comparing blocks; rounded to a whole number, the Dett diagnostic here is 11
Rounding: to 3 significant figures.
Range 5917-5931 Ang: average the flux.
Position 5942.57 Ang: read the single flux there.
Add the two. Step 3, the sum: 104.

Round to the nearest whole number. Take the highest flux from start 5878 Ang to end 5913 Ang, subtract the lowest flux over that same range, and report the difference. 24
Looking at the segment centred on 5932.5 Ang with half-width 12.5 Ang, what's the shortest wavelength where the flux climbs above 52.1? 5924.81 Ang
